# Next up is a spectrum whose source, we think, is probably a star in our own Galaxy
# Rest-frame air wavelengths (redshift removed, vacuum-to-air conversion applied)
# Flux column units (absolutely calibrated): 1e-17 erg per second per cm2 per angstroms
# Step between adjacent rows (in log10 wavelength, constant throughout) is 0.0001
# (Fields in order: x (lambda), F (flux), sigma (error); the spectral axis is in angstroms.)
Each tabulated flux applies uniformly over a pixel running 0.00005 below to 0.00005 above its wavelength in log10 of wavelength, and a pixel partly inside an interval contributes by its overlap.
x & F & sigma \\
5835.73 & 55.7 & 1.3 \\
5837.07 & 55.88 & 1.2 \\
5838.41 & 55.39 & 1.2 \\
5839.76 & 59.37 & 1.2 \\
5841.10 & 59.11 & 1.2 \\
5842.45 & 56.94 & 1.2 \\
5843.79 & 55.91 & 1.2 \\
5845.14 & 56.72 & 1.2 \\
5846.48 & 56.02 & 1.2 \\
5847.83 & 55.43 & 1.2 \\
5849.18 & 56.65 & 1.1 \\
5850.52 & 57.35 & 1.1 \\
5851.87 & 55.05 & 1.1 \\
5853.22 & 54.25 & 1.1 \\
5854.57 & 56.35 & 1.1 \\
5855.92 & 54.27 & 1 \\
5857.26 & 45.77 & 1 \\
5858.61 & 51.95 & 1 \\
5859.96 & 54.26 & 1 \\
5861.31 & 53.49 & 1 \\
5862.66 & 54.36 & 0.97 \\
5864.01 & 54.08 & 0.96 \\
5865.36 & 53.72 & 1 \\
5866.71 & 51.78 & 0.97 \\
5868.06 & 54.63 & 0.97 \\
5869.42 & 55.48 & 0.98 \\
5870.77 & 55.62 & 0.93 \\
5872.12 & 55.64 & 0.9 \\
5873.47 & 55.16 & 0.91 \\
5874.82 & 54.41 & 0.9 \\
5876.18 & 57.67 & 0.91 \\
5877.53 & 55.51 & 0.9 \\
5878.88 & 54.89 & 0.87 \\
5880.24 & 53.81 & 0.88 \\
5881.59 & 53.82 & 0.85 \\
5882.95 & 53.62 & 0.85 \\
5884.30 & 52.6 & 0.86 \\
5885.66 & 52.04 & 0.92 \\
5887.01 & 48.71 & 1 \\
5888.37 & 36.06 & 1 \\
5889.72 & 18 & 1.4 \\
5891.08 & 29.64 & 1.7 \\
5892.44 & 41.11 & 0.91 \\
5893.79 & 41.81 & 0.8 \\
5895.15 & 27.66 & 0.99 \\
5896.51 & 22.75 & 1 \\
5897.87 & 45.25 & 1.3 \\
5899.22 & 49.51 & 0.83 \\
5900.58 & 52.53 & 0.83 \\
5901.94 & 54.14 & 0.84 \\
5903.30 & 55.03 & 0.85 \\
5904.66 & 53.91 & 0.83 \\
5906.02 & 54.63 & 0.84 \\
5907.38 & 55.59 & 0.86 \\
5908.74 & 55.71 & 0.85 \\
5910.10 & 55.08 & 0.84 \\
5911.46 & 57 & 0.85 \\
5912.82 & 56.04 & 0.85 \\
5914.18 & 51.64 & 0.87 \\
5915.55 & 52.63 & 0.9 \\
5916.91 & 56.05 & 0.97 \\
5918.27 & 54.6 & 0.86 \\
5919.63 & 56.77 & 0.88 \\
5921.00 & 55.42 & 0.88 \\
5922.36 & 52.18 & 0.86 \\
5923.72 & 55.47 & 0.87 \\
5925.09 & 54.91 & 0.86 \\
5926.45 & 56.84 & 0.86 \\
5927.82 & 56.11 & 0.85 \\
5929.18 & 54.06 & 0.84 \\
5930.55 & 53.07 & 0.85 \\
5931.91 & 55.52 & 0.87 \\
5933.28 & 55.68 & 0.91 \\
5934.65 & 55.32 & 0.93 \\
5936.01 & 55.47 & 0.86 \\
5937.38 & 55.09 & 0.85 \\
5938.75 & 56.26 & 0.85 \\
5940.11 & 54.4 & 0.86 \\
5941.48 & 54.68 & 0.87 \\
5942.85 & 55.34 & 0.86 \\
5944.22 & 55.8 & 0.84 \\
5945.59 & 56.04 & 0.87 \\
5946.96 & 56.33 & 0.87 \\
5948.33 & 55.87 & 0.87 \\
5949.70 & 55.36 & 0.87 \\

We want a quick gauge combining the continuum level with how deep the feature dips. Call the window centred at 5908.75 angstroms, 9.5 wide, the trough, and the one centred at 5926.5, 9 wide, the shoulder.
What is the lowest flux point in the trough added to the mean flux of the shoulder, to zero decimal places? 109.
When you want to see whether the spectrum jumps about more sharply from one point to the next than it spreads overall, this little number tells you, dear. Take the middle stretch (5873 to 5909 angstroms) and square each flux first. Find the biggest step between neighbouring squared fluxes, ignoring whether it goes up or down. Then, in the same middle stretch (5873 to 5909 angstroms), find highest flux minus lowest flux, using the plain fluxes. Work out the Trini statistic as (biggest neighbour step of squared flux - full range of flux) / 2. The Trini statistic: 745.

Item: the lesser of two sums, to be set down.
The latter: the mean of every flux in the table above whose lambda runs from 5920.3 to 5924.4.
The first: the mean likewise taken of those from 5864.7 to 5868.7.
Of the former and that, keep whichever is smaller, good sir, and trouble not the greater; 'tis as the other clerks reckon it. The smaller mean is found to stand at 53.4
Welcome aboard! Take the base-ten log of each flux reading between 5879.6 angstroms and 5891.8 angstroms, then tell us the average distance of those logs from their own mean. 0.129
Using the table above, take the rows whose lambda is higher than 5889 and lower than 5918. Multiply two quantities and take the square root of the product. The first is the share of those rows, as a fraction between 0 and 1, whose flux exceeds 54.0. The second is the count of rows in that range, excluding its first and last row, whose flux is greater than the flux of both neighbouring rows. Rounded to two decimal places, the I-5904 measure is 1.31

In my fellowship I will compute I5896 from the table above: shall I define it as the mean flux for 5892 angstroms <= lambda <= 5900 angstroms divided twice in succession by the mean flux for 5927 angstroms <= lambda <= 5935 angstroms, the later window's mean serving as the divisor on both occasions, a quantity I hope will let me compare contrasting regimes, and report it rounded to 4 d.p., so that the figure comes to 0.0126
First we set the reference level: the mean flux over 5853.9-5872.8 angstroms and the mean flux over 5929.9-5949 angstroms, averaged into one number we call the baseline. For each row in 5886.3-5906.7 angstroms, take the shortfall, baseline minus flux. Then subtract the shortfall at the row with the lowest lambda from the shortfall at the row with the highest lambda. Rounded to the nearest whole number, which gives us -6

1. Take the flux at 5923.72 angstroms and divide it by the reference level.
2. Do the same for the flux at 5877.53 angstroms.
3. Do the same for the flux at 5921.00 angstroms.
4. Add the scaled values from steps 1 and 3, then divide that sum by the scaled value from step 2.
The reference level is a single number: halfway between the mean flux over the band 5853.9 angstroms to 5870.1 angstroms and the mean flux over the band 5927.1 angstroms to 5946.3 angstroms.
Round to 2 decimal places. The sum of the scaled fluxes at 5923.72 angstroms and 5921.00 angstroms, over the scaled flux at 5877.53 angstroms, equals 2.00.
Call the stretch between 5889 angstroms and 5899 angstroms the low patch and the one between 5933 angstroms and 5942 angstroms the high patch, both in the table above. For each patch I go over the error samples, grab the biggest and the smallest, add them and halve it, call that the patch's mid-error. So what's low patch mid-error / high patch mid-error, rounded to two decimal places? 1.40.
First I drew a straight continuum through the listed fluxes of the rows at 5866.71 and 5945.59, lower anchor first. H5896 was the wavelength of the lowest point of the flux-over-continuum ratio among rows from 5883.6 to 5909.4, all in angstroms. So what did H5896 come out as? 5889.72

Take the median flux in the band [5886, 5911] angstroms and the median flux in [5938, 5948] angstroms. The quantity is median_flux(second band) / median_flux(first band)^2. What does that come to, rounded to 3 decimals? 0.023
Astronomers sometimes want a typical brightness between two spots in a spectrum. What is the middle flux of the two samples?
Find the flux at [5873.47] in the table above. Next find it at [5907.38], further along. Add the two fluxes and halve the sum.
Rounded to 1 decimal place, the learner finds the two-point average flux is 55.4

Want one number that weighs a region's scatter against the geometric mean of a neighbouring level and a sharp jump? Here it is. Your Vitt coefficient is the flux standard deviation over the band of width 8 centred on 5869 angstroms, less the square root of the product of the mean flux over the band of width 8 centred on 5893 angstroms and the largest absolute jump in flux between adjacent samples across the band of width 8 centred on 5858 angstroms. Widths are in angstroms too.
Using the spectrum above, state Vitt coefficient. -15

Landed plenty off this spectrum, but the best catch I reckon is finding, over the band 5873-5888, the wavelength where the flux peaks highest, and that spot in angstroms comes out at 5876.18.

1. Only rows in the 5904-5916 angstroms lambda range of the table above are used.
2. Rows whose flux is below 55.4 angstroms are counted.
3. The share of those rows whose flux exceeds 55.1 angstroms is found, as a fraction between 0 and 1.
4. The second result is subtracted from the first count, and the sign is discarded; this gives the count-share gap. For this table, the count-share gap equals 5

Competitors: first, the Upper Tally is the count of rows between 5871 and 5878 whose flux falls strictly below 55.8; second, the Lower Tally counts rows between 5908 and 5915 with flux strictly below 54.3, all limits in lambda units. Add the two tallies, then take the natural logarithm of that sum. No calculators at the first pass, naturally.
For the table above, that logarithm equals 1.6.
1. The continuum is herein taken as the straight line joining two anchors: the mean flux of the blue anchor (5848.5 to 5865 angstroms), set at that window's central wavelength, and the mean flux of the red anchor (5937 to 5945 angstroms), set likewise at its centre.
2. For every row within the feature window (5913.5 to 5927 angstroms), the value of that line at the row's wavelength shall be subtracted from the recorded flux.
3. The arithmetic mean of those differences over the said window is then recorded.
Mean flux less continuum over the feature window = -0.3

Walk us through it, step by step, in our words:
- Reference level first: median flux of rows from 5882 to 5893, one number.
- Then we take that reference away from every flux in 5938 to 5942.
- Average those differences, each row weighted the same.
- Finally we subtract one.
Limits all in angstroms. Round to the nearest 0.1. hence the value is 9.2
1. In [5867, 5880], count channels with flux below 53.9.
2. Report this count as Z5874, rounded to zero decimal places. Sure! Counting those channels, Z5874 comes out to 0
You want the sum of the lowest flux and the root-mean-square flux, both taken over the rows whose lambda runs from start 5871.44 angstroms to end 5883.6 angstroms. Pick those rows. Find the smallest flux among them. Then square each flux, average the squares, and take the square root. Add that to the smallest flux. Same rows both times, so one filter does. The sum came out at 109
